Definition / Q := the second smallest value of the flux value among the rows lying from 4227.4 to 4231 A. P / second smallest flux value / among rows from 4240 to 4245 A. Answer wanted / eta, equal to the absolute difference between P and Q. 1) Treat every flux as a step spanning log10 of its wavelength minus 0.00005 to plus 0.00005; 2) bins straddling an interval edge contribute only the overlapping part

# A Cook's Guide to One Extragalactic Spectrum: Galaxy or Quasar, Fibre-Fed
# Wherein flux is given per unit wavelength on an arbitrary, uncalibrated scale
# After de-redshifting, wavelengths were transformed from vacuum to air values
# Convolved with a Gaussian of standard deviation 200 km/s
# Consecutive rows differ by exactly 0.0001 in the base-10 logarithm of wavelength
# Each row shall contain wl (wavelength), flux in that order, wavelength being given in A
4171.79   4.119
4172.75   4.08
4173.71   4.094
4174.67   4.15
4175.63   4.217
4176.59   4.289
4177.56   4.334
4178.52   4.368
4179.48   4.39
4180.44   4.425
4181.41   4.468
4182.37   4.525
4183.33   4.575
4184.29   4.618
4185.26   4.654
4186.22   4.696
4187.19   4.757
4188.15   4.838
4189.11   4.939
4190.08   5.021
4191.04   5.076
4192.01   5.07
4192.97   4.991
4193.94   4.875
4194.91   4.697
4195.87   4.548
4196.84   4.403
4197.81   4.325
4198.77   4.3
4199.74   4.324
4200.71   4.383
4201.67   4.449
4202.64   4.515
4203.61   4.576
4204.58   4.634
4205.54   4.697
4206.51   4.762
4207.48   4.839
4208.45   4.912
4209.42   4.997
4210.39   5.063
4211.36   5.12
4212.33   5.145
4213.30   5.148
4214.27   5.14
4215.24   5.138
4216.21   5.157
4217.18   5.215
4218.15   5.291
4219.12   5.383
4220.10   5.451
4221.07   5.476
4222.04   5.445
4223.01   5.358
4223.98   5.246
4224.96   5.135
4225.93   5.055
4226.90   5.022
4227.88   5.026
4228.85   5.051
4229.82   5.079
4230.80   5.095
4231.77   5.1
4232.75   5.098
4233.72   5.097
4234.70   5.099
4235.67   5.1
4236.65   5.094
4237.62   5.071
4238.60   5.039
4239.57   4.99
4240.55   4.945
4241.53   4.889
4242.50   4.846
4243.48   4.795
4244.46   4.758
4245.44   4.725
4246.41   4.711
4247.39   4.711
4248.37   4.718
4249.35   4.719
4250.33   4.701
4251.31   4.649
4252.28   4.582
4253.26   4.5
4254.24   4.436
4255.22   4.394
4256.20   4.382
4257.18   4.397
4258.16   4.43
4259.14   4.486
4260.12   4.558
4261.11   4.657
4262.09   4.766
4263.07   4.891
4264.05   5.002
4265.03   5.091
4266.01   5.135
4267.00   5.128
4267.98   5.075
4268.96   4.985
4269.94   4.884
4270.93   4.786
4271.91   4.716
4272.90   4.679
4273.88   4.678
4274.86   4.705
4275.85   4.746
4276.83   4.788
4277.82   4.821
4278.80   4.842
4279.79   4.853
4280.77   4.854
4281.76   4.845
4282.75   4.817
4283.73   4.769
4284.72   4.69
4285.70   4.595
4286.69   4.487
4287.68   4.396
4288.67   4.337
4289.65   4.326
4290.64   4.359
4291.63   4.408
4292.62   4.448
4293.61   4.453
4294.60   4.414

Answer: 0.26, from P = 4.795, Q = 5.051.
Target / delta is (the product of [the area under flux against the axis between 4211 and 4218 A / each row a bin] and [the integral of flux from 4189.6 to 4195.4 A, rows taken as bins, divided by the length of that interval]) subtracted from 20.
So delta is -159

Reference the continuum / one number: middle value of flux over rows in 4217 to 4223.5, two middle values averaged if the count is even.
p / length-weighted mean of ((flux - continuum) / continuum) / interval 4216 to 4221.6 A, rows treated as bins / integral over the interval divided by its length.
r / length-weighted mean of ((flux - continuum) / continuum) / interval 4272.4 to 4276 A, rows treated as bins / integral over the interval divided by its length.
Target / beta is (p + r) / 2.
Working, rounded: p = -0.01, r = -0.127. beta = -0.07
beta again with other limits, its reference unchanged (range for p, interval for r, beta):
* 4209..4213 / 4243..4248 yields -0.09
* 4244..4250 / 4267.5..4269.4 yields -0.09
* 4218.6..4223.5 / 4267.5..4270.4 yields -0.03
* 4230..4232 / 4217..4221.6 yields -0.03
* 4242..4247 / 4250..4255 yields -0.13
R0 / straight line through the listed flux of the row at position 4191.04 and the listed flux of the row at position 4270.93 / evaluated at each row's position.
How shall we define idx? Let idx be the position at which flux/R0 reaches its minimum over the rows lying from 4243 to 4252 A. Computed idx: 4251.31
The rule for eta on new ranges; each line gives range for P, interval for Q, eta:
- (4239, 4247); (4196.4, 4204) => 0.40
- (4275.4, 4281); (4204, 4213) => 0.09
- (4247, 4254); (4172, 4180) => 0.49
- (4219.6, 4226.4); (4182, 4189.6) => 0.56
